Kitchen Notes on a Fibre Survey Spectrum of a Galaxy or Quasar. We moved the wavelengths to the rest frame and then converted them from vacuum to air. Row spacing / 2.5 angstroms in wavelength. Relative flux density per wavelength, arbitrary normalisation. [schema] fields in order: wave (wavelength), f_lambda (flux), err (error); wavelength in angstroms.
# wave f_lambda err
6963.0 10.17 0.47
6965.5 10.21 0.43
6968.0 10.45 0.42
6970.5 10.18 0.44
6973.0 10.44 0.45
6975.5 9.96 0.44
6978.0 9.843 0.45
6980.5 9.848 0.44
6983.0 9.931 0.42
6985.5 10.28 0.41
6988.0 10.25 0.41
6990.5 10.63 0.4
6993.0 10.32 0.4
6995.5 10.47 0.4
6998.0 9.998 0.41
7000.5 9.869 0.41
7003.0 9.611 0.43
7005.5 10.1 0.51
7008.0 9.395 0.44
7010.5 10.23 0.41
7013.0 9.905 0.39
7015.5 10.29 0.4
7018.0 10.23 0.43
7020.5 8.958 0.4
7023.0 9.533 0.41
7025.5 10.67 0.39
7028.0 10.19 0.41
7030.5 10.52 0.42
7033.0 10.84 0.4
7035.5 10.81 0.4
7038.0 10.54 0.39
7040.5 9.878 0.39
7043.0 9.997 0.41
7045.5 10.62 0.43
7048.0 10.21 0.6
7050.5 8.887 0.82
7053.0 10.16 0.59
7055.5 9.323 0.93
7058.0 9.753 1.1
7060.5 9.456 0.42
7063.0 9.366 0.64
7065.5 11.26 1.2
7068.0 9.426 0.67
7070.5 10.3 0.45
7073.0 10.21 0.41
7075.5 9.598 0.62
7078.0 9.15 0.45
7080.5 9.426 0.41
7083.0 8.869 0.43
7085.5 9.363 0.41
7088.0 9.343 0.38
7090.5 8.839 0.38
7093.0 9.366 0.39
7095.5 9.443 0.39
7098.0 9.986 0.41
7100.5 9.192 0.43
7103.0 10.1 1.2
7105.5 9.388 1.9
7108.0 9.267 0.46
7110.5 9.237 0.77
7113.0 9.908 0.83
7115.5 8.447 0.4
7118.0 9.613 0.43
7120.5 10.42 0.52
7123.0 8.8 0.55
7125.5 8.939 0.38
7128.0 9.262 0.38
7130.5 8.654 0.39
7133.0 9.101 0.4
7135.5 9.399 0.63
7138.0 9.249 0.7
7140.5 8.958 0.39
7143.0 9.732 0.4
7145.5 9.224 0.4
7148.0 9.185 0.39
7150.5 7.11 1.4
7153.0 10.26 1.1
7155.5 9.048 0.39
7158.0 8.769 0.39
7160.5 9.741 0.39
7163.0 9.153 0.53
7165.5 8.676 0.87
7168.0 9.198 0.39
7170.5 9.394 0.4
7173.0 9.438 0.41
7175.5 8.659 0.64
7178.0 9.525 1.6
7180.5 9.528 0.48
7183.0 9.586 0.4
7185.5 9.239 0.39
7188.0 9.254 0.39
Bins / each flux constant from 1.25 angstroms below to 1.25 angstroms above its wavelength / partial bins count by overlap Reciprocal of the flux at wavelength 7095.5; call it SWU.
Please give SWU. 0.106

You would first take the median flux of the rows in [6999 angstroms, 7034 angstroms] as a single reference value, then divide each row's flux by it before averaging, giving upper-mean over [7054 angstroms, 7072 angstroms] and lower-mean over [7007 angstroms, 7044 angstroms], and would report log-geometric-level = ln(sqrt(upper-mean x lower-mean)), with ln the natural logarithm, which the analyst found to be -0.02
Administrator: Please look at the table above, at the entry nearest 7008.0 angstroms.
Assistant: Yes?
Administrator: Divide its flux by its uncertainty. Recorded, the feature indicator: 21.4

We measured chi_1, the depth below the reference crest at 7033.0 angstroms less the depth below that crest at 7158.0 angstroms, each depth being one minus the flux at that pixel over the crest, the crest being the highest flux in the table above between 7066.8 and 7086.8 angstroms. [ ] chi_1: -0.20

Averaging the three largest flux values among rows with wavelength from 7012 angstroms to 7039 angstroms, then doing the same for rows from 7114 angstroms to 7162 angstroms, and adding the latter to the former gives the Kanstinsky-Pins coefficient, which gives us 20.9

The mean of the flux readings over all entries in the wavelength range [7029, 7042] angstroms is 10.5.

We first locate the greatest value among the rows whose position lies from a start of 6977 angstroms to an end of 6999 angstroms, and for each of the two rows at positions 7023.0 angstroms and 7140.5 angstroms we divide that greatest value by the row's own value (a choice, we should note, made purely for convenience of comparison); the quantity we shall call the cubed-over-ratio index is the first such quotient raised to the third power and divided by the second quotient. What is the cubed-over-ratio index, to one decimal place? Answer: 1.2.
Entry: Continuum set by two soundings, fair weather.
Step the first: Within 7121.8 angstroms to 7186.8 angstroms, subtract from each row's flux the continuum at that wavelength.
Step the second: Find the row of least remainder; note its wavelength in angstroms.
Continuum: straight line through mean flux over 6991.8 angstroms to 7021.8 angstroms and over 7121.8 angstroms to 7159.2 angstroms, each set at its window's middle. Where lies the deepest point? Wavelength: 7150.5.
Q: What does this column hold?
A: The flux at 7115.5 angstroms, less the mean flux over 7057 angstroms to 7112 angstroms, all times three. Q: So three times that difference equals -3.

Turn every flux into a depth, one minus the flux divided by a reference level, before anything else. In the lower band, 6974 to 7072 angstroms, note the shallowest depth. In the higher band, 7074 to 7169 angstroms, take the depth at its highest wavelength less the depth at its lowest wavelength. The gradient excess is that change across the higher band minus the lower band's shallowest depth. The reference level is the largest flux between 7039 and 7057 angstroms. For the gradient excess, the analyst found 0.10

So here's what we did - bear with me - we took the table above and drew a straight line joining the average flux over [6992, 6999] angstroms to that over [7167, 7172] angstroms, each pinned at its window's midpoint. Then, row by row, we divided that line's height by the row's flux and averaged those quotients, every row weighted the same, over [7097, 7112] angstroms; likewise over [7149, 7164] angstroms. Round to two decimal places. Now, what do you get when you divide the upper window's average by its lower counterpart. 1.04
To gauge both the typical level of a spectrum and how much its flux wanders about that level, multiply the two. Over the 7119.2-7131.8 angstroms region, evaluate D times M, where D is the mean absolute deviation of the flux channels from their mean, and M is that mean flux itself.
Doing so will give 4.6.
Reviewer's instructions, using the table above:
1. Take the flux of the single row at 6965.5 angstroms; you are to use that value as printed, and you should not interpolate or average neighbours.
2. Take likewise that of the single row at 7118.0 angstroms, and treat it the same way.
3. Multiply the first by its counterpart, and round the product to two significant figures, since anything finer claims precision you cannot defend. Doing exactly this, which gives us 98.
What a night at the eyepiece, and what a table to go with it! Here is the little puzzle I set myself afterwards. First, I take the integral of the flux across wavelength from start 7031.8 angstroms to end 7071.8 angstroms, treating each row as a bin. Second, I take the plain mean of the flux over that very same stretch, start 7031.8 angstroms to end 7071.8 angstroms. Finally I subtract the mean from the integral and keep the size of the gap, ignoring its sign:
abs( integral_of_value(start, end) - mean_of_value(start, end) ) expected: 392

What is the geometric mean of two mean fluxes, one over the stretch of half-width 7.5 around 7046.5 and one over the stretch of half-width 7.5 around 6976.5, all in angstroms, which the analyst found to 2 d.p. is 10.00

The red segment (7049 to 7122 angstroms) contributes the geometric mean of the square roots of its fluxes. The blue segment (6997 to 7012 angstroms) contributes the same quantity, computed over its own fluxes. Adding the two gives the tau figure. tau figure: 6.23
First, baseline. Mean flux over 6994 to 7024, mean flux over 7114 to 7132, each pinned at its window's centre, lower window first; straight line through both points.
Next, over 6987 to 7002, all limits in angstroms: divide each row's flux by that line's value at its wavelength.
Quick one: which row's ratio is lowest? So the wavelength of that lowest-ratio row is 7000.5 angstroms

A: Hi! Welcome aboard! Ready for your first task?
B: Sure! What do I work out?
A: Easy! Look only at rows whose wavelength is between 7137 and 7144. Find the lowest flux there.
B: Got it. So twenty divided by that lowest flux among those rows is 2.23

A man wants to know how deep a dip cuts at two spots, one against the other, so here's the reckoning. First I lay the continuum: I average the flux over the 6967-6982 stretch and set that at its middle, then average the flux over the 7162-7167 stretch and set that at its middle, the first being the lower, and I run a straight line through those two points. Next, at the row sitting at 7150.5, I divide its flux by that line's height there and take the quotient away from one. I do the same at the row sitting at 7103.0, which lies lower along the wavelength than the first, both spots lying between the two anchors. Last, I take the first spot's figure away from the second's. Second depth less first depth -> -0.30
